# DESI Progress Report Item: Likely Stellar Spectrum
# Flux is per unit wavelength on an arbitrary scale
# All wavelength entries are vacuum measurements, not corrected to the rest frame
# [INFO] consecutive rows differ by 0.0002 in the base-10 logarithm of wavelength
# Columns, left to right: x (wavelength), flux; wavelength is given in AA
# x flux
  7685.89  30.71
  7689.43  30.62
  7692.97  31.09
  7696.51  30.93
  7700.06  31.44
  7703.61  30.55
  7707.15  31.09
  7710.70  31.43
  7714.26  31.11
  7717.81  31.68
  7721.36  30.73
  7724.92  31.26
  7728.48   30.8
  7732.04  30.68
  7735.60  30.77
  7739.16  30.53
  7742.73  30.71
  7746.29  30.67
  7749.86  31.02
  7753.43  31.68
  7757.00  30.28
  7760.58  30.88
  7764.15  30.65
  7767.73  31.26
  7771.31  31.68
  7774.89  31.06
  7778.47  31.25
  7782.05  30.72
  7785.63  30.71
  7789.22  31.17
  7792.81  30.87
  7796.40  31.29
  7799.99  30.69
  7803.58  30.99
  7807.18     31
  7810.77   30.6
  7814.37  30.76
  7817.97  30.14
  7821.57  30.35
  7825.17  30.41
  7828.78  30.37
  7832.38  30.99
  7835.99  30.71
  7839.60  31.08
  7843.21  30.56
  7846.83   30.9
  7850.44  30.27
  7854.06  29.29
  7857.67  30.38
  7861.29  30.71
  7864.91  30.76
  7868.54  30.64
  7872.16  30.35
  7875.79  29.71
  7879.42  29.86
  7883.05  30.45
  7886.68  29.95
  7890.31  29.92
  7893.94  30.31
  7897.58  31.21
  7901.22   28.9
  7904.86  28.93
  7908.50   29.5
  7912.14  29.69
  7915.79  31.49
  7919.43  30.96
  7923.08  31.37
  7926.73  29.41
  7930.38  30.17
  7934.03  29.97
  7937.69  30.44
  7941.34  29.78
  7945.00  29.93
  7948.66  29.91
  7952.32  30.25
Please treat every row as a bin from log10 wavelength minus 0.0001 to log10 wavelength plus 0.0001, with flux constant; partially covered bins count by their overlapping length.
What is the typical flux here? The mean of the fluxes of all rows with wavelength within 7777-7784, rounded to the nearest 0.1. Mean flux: 31.0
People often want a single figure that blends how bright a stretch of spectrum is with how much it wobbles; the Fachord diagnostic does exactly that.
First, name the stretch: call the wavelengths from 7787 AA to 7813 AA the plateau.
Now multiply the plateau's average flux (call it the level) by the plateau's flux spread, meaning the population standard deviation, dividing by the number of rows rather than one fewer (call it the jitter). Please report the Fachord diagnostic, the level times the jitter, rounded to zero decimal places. 7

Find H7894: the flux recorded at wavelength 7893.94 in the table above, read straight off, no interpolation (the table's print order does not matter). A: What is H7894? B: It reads 30.31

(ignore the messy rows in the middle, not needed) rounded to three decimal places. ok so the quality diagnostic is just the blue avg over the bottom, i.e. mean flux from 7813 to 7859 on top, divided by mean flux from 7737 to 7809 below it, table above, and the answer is 0.985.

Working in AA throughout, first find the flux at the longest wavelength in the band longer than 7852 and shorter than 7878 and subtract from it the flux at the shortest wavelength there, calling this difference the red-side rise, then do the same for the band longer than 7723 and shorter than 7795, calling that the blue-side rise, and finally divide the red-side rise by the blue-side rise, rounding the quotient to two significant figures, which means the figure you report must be -1.1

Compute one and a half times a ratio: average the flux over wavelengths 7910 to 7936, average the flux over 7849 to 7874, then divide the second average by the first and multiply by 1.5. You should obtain 1.50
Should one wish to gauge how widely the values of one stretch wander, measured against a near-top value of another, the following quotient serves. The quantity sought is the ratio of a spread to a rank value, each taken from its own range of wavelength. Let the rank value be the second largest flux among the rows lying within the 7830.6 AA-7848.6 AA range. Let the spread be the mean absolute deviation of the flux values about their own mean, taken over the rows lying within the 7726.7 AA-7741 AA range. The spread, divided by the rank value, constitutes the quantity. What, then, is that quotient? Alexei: 0.0029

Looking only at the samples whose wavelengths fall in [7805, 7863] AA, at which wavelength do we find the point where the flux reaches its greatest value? 7839.60 AA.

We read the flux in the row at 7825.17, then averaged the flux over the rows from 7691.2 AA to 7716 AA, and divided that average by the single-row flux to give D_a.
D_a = 1.02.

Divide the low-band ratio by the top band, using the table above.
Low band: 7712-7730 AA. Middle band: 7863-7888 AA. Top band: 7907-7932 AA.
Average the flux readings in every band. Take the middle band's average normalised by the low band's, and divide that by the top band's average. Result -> 0.0320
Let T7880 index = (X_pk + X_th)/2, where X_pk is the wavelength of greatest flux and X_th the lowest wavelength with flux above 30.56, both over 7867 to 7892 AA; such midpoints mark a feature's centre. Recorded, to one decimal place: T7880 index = 7868.5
